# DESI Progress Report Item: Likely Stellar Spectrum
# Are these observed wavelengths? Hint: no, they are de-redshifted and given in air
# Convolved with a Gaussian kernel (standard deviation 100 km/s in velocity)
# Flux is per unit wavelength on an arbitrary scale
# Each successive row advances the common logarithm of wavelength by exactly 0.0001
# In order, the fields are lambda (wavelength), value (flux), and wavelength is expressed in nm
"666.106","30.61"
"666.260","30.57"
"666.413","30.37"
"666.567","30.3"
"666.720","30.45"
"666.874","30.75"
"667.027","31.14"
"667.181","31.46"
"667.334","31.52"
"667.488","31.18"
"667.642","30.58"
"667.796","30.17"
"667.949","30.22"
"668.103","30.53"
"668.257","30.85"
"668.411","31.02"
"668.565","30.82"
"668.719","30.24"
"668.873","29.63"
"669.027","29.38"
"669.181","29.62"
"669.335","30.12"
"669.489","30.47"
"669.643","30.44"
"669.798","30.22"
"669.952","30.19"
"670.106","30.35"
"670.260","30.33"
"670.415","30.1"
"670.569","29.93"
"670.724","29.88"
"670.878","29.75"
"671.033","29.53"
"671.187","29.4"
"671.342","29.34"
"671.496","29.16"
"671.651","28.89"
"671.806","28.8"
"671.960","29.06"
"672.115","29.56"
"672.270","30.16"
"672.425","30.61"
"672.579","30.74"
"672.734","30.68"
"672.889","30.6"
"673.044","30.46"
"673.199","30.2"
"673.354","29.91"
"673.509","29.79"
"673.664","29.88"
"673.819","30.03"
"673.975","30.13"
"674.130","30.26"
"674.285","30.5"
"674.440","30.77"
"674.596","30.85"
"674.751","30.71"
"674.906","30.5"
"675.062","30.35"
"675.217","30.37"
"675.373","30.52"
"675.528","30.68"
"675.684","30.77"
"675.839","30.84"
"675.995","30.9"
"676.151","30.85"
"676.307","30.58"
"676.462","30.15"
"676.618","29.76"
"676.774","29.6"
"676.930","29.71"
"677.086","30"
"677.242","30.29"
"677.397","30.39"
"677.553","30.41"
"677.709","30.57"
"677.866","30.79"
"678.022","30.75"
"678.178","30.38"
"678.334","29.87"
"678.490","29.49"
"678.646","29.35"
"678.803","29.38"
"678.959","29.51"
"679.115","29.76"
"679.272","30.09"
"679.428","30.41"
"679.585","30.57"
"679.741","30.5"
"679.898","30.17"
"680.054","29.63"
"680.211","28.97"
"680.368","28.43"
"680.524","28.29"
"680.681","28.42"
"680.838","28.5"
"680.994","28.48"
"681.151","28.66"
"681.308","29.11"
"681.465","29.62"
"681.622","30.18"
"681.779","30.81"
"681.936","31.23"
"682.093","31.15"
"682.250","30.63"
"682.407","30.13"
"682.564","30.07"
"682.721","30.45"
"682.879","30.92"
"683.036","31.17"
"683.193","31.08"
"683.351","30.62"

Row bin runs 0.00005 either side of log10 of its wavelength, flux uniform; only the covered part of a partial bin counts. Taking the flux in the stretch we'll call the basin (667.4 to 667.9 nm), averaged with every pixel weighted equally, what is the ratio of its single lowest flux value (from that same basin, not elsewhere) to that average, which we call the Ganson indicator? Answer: 0.985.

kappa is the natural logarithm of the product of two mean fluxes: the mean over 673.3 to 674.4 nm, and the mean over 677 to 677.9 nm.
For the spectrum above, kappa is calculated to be 6.82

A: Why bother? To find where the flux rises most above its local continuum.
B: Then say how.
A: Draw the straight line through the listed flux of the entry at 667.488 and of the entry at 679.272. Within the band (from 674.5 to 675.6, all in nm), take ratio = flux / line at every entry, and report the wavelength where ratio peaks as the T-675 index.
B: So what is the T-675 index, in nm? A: 674.596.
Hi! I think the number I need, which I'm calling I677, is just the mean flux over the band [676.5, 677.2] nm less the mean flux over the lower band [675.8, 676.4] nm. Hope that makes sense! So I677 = -1.0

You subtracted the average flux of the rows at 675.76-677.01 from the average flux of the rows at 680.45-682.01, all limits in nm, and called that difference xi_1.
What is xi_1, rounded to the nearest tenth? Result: -1.0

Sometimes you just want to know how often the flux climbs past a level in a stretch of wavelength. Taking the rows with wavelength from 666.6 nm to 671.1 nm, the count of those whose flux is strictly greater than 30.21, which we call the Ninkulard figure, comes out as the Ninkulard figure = 18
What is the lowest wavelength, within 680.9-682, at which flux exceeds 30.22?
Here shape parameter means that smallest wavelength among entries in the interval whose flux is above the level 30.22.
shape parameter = 681.779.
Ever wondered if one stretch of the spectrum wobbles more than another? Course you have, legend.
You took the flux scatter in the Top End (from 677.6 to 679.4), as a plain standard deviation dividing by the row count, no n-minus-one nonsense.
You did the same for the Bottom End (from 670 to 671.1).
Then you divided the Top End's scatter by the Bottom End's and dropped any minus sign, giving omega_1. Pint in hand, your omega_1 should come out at 1.9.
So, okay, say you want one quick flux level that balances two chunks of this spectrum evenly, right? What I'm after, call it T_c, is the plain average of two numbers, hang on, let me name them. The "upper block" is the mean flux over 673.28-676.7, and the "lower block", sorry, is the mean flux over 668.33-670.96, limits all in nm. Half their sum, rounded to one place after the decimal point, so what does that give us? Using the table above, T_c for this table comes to 30.3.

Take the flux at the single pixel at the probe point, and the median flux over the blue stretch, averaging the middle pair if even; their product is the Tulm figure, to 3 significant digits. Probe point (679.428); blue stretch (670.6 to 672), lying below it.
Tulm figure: 892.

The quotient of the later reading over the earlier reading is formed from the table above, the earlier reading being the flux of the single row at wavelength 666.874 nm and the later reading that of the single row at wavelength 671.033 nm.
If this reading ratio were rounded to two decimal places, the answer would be 0.96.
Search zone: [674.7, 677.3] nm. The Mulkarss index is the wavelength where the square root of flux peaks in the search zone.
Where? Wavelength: 675.995 nm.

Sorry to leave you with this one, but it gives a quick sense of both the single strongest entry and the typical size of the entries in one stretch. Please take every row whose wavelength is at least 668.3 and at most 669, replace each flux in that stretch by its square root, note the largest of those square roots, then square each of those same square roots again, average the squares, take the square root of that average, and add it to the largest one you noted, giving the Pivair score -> 11.1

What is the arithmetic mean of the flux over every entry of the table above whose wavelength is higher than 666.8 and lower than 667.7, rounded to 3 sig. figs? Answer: 31.1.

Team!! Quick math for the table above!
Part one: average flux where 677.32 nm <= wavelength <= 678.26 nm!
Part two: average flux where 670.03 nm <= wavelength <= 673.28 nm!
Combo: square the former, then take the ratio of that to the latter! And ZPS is 31.2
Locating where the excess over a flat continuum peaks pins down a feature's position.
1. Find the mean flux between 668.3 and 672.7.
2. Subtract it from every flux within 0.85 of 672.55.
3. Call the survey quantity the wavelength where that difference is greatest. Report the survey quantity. 672.579 nm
